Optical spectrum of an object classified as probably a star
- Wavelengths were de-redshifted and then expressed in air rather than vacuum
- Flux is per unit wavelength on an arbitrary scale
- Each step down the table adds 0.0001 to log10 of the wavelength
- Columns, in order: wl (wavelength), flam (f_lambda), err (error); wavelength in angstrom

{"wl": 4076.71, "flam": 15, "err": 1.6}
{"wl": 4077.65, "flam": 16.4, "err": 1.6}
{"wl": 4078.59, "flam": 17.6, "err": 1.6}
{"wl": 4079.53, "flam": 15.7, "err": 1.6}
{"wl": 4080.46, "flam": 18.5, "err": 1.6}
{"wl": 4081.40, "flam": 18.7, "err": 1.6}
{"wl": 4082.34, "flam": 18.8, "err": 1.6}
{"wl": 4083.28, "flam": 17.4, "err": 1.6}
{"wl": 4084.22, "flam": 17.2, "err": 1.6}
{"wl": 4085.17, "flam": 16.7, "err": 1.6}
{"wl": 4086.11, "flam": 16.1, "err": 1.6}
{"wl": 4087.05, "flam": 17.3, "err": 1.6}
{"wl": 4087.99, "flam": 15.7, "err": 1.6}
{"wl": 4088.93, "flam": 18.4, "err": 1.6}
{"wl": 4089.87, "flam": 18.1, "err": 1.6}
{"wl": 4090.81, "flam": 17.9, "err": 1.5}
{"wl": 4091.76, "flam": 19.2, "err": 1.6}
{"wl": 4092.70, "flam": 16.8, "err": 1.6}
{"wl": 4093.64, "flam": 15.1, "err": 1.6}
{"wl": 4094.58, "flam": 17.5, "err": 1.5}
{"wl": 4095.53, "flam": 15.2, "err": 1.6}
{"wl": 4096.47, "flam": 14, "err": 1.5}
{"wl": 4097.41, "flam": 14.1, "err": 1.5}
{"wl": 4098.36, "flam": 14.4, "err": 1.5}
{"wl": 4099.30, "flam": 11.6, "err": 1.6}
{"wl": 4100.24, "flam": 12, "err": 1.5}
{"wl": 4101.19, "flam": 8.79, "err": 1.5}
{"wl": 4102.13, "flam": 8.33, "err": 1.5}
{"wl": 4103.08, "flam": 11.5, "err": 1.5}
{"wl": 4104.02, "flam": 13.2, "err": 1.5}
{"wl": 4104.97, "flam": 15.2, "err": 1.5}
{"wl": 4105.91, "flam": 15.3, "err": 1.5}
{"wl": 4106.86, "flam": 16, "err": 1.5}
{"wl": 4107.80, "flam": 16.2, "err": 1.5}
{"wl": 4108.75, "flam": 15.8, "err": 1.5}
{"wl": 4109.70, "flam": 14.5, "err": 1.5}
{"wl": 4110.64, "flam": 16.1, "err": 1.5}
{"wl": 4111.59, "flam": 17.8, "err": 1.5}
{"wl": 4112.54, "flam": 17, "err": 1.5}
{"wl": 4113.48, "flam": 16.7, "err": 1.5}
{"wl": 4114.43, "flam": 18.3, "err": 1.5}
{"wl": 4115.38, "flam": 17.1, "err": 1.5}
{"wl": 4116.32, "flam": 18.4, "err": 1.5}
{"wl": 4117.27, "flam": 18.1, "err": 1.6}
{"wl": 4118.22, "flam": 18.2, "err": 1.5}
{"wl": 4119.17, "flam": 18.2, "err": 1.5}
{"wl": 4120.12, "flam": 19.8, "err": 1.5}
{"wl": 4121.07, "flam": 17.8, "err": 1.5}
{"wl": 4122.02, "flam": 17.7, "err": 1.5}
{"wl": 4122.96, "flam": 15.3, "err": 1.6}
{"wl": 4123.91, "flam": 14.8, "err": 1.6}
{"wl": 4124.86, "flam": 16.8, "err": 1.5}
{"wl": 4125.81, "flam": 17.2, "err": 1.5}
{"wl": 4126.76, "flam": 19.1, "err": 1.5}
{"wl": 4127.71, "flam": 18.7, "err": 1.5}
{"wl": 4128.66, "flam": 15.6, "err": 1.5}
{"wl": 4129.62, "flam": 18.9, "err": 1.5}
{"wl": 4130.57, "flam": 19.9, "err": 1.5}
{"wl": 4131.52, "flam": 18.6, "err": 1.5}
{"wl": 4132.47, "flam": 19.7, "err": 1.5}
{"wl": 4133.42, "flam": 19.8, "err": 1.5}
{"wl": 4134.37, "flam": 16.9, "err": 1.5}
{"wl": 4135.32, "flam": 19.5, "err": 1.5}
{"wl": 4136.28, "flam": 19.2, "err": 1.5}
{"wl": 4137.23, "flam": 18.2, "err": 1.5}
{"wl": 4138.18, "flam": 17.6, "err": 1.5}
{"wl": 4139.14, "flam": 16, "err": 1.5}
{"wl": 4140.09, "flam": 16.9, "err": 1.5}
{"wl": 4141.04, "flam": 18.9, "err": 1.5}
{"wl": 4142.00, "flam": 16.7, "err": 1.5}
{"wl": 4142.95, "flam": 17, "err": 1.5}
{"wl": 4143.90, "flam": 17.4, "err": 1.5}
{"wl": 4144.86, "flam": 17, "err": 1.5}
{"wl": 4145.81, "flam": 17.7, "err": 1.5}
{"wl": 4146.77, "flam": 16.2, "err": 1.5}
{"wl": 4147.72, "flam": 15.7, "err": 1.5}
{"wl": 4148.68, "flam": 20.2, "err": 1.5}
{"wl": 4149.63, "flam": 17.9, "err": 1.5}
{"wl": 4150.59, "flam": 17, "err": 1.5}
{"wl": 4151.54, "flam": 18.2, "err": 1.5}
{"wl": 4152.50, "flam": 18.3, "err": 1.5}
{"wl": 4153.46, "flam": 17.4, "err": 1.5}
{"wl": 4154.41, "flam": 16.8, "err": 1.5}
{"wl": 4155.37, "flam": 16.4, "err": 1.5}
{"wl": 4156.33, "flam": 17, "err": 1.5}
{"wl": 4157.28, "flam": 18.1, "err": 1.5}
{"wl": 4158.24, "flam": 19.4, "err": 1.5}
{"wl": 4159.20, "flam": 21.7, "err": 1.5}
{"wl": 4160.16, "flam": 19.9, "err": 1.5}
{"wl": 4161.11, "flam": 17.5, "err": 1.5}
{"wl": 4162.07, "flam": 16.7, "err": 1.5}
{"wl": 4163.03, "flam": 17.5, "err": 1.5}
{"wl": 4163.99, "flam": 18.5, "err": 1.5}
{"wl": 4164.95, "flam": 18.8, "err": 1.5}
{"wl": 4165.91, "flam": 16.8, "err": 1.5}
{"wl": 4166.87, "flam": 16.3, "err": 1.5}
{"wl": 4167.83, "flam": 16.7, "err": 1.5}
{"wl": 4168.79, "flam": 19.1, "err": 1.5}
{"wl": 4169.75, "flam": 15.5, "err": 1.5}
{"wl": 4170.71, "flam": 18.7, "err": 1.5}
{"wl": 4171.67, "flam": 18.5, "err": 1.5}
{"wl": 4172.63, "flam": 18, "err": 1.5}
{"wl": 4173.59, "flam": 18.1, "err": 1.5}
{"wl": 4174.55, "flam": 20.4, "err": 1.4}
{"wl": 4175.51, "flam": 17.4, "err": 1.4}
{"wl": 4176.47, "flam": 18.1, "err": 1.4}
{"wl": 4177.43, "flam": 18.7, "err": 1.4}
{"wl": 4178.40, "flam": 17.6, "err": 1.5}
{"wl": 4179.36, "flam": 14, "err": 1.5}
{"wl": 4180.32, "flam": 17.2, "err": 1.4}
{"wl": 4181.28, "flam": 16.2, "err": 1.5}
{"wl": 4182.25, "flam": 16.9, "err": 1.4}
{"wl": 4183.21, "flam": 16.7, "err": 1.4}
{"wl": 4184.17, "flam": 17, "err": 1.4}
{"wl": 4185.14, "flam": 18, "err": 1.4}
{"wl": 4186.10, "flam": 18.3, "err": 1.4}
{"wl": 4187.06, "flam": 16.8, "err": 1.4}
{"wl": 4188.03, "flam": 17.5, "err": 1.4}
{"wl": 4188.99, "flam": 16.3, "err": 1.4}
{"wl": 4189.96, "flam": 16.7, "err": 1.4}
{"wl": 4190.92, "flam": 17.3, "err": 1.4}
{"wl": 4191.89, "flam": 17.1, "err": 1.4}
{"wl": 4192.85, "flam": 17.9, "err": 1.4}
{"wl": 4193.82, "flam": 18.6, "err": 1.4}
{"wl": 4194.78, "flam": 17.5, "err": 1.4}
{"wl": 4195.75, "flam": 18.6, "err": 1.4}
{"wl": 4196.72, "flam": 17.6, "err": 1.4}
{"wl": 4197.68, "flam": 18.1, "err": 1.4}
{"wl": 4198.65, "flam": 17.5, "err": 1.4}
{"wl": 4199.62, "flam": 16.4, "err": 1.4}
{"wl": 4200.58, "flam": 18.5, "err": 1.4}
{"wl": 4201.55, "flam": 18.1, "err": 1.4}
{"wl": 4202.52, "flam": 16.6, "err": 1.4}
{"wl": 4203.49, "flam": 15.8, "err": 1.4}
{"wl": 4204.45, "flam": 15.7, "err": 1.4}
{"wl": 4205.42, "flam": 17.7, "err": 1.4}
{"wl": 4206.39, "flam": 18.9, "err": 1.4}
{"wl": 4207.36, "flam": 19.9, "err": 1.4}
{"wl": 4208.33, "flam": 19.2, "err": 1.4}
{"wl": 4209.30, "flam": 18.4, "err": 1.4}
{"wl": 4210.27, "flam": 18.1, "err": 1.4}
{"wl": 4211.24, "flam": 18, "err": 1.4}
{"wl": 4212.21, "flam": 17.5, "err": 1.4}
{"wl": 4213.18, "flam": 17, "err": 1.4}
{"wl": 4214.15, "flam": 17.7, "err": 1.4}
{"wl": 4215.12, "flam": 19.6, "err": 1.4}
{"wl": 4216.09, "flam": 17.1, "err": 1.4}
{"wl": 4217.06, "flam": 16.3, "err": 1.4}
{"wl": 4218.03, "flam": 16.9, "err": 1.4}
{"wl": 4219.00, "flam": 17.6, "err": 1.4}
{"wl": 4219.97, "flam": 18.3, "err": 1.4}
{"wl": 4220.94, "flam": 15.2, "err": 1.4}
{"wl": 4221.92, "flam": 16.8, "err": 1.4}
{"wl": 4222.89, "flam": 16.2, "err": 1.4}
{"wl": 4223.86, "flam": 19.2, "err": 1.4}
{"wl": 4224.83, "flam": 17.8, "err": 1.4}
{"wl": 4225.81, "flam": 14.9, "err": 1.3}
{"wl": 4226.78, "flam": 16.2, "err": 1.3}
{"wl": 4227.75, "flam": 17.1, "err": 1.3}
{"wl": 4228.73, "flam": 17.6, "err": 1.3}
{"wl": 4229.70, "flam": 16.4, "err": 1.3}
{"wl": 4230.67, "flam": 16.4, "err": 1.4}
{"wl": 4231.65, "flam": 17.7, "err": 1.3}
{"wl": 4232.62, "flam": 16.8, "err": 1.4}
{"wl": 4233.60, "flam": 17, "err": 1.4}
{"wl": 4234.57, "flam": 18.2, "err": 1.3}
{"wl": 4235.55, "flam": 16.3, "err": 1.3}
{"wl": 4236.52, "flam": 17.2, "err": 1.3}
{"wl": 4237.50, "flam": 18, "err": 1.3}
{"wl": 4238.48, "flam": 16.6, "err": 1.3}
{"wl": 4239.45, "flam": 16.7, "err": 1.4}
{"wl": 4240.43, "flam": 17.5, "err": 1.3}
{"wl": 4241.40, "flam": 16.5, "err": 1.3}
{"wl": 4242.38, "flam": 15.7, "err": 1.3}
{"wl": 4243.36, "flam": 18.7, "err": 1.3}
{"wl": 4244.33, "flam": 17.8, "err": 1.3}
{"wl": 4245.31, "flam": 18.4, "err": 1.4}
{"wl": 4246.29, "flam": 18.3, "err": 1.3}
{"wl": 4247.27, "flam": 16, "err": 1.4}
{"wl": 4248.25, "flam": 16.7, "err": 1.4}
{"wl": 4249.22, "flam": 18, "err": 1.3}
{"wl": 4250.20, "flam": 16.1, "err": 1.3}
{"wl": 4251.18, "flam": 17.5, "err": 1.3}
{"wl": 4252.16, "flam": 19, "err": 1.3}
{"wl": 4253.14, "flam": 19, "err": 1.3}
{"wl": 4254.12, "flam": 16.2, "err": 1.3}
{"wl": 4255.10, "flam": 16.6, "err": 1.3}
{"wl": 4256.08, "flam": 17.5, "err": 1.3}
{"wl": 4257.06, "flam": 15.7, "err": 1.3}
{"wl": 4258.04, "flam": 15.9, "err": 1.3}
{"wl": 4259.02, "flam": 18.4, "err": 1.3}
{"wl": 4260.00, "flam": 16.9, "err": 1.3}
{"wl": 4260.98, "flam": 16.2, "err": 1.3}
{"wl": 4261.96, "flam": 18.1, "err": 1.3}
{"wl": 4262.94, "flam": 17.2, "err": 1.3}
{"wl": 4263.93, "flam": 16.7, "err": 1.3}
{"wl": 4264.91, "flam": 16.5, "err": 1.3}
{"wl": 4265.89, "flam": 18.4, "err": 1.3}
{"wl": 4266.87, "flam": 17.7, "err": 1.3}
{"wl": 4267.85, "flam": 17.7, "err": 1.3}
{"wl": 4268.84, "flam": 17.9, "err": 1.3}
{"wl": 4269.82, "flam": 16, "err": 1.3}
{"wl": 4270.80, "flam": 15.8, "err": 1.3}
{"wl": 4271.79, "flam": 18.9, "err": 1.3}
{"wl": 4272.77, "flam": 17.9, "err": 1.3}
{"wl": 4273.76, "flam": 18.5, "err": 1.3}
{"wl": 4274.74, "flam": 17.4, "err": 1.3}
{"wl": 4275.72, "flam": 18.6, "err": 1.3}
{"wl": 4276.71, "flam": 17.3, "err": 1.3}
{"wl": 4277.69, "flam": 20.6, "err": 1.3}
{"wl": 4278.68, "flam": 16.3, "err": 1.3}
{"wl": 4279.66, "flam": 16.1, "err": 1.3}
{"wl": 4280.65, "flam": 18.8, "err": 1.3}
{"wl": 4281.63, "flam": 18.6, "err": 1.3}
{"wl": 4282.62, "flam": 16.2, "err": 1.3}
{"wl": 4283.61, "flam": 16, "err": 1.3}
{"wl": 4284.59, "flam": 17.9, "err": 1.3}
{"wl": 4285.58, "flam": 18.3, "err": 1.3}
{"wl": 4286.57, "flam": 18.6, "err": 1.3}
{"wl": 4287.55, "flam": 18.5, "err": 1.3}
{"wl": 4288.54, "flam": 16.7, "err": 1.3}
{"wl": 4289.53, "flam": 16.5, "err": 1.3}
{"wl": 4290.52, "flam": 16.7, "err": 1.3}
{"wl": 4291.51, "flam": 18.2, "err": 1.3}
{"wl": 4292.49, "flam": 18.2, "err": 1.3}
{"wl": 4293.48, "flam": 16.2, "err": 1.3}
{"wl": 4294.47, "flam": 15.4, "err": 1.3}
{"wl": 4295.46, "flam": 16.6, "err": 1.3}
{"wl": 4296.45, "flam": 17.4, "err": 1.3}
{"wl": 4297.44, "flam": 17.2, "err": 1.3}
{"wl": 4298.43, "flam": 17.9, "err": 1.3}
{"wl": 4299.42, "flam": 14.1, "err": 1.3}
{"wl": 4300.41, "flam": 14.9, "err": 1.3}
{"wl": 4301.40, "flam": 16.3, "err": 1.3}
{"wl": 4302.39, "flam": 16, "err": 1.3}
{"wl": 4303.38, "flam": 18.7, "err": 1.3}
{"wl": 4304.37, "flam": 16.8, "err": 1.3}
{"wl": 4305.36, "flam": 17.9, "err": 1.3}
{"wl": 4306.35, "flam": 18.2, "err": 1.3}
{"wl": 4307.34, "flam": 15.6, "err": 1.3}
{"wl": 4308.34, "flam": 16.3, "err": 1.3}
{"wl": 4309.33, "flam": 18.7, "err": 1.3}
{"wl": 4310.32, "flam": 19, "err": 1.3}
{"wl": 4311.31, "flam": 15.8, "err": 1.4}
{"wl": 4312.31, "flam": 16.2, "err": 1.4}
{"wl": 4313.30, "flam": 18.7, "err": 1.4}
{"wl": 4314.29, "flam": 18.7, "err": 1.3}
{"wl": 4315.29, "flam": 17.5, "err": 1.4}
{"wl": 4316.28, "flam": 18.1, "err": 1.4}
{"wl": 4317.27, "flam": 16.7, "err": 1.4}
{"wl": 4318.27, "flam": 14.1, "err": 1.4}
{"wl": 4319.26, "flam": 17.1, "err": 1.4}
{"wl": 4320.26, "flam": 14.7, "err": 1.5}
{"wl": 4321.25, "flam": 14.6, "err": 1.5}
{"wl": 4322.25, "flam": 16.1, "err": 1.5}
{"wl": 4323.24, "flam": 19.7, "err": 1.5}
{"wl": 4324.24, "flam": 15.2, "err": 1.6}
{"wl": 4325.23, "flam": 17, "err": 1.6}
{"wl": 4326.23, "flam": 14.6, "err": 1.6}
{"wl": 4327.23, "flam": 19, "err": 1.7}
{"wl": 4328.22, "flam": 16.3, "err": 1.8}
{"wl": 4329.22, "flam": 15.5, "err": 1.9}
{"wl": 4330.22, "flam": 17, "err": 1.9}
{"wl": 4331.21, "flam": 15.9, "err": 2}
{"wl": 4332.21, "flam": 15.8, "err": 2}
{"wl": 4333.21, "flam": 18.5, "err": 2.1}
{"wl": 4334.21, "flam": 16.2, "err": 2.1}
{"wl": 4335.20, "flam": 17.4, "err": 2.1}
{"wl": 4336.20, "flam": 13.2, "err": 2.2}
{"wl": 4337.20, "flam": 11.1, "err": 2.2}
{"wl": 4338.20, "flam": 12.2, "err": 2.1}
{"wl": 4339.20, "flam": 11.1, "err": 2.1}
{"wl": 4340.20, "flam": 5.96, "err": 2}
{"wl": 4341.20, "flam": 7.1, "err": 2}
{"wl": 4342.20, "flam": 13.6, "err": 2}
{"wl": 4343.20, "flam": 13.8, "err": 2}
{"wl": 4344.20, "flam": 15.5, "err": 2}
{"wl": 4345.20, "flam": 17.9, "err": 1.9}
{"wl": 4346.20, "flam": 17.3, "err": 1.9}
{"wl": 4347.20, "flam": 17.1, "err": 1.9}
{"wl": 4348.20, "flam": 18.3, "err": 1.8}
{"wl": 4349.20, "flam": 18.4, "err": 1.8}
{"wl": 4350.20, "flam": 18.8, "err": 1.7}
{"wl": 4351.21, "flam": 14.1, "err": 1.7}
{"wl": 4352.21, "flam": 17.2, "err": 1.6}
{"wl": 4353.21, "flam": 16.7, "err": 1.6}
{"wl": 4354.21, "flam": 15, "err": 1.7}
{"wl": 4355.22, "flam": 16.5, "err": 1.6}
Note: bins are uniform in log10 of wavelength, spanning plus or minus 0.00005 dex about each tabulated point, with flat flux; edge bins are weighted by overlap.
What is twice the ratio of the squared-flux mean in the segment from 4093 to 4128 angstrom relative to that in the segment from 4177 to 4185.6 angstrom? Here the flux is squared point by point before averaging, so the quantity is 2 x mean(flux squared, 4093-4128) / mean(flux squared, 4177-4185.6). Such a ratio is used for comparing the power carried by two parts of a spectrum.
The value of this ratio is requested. 1.8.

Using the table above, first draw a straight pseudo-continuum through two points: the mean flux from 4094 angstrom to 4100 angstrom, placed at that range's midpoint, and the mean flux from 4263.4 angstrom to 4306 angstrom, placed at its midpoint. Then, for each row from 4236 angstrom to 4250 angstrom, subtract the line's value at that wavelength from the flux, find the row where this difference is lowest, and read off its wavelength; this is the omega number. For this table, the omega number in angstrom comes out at 4242.38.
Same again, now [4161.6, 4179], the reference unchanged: 4169.75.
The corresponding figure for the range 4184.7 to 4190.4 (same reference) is 4188.99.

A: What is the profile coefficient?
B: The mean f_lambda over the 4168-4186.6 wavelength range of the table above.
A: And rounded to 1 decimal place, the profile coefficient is 17.6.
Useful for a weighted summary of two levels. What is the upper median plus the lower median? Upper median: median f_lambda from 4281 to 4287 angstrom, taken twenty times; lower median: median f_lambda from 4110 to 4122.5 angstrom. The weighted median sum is 380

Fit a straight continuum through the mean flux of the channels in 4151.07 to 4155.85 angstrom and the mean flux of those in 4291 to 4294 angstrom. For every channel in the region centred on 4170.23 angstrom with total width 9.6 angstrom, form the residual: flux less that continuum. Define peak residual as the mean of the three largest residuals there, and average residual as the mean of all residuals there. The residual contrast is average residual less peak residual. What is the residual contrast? -1.6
